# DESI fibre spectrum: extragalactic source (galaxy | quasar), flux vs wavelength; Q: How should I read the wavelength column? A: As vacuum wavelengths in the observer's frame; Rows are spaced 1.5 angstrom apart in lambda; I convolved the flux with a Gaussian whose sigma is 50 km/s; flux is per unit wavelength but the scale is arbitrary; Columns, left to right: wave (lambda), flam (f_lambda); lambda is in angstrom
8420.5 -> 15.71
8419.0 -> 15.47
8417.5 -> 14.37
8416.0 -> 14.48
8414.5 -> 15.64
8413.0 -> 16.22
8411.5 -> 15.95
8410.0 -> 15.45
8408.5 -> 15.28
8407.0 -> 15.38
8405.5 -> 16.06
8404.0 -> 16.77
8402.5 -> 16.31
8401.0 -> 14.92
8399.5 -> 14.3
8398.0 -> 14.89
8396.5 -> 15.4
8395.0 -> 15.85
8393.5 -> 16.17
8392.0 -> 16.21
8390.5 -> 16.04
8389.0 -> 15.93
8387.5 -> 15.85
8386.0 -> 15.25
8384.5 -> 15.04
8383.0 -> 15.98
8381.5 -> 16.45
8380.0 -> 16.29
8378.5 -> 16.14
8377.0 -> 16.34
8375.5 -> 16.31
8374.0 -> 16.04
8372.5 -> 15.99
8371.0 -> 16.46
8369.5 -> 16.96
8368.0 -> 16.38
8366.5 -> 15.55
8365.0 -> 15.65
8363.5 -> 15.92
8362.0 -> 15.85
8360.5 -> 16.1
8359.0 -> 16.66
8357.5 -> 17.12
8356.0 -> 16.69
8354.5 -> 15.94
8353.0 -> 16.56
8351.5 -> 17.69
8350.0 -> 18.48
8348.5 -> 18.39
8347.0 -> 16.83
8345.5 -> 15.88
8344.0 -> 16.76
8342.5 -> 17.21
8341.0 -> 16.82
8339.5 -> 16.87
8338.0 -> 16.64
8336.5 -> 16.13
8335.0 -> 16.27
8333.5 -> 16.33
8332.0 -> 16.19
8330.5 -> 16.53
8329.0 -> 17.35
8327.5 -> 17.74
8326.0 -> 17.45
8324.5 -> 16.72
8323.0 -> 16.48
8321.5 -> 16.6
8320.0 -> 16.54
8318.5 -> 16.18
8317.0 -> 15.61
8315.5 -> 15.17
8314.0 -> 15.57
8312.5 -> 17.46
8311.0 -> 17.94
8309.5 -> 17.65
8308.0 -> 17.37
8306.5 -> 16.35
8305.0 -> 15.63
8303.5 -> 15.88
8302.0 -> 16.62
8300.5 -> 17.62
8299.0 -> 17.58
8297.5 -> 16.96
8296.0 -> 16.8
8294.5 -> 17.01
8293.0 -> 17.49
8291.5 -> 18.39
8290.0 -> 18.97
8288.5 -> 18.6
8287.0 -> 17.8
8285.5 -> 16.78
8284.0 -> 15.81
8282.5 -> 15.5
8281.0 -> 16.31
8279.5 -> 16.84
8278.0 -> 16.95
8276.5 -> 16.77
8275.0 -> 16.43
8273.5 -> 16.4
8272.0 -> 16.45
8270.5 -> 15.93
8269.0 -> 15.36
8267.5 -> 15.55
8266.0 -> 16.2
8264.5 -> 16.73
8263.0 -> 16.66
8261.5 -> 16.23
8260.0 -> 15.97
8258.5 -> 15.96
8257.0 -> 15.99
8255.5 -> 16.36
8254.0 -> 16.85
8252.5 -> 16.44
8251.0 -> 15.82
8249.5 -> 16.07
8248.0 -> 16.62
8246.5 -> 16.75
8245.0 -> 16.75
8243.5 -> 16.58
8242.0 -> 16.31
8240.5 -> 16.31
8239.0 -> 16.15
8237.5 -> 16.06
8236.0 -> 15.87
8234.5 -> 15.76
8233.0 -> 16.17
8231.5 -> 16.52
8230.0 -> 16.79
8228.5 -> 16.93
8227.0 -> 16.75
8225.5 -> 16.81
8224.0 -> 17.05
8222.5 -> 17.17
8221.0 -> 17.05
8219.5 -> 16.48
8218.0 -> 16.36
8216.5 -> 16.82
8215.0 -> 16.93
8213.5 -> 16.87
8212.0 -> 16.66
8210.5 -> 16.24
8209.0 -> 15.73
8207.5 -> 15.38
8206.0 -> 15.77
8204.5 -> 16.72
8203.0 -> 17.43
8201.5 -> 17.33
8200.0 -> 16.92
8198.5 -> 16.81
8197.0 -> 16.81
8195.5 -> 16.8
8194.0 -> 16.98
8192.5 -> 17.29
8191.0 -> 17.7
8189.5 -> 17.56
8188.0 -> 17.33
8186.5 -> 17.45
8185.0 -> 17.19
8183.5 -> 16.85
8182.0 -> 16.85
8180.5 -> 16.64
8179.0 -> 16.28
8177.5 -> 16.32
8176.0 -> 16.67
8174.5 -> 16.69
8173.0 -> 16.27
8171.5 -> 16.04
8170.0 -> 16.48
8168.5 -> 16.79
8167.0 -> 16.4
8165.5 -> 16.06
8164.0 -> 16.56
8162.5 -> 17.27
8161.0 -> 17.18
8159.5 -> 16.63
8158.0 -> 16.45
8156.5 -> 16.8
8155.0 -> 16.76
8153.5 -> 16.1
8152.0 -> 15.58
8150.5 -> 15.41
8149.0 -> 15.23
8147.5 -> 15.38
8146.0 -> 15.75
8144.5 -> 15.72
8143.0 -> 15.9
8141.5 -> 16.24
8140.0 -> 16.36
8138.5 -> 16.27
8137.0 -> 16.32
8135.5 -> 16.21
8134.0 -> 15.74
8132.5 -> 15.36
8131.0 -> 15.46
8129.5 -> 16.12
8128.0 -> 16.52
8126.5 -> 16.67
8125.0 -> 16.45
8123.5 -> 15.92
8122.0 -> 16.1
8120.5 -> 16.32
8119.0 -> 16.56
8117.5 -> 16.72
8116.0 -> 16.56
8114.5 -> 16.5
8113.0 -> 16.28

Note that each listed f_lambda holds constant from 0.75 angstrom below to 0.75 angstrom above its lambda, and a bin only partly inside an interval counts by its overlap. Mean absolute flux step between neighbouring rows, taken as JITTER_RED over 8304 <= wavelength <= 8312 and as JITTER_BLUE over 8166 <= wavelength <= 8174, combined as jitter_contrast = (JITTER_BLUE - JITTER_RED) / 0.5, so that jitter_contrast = -0.47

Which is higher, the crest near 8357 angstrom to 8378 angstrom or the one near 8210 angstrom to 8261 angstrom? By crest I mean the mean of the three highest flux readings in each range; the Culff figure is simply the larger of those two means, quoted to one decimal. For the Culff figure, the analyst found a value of 17.1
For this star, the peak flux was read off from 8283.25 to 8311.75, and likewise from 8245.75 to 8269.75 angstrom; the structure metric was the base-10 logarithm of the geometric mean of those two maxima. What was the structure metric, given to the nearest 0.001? 1.252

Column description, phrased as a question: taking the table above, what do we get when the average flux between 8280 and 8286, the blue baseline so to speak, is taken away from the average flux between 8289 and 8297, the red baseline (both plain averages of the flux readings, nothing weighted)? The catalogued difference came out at 1.6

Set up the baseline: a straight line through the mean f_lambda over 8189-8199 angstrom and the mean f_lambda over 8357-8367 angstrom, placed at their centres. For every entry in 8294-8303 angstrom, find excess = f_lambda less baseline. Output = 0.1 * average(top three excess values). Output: 0.09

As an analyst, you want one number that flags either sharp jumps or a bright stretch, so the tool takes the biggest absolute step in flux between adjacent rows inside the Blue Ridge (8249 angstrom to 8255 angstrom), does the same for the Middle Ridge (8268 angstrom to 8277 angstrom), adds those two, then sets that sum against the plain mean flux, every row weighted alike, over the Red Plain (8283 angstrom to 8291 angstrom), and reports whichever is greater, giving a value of 17.6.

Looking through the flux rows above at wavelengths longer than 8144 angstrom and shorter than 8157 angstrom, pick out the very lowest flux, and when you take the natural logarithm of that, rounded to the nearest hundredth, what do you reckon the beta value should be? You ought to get 2.72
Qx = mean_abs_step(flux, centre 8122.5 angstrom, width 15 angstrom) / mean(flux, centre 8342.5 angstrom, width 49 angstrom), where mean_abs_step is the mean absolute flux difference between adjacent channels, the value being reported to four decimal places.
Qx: 0.0151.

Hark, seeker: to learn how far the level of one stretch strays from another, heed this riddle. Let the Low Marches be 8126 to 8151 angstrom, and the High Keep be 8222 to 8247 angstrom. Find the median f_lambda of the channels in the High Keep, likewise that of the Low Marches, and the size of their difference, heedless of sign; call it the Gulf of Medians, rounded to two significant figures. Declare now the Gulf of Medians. 0.68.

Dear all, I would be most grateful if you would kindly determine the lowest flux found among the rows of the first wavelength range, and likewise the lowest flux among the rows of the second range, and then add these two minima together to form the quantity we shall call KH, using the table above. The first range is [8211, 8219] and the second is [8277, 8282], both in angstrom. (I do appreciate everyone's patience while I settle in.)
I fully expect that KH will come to 32.7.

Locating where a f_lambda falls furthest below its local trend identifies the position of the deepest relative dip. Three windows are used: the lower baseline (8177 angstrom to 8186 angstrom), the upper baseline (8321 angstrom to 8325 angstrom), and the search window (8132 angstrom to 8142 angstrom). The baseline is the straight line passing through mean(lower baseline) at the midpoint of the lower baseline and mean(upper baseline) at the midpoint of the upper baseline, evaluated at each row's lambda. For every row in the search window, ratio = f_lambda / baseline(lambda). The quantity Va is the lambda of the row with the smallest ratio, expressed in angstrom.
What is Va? 8132.5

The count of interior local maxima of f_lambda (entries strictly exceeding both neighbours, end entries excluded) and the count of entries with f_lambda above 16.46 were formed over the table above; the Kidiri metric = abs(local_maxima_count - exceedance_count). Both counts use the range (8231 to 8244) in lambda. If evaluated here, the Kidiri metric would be 2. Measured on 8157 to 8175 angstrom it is 5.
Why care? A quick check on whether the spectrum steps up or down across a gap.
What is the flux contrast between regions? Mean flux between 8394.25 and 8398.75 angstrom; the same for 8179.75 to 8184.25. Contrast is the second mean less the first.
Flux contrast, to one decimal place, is 1.4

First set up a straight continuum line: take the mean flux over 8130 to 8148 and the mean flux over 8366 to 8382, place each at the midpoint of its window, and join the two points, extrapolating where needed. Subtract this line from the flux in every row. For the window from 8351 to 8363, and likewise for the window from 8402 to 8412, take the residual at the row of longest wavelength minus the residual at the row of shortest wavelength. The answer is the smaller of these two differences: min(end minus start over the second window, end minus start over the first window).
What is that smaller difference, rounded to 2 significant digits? -1.9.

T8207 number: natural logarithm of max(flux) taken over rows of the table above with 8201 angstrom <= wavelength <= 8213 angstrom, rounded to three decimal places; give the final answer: 2.858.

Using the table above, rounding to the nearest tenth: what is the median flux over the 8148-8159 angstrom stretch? 16.1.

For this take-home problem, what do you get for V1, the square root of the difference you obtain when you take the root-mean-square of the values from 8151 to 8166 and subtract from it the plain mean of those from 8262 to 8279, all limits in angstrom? 0.48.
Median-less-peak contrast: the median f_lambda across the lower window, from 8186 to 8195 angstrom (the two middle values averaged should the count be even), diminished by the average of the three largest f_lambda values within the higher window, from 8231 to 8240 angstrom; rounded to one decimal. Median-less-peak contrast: 1.1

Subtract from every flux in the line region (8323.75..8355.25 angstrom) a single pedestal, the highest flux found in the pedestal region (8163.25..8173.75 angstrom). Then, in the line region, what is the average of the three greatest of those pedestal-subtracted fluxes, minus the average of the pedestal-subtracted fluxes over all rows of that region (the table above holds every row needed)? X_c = 1.3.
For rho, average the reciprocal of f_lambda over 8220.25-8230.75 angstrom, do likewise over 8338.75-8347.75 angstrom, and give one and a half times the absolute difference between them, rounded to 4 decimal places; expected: 0.0011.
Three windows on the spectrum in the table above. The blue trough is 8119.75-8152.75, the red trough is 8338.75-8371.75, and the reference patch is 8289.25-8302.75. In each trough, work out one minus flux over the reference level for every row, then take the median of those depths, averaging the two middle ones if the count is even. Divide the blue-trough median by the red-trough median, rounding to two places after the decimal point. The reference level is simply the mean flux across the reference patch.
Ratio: 1.81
